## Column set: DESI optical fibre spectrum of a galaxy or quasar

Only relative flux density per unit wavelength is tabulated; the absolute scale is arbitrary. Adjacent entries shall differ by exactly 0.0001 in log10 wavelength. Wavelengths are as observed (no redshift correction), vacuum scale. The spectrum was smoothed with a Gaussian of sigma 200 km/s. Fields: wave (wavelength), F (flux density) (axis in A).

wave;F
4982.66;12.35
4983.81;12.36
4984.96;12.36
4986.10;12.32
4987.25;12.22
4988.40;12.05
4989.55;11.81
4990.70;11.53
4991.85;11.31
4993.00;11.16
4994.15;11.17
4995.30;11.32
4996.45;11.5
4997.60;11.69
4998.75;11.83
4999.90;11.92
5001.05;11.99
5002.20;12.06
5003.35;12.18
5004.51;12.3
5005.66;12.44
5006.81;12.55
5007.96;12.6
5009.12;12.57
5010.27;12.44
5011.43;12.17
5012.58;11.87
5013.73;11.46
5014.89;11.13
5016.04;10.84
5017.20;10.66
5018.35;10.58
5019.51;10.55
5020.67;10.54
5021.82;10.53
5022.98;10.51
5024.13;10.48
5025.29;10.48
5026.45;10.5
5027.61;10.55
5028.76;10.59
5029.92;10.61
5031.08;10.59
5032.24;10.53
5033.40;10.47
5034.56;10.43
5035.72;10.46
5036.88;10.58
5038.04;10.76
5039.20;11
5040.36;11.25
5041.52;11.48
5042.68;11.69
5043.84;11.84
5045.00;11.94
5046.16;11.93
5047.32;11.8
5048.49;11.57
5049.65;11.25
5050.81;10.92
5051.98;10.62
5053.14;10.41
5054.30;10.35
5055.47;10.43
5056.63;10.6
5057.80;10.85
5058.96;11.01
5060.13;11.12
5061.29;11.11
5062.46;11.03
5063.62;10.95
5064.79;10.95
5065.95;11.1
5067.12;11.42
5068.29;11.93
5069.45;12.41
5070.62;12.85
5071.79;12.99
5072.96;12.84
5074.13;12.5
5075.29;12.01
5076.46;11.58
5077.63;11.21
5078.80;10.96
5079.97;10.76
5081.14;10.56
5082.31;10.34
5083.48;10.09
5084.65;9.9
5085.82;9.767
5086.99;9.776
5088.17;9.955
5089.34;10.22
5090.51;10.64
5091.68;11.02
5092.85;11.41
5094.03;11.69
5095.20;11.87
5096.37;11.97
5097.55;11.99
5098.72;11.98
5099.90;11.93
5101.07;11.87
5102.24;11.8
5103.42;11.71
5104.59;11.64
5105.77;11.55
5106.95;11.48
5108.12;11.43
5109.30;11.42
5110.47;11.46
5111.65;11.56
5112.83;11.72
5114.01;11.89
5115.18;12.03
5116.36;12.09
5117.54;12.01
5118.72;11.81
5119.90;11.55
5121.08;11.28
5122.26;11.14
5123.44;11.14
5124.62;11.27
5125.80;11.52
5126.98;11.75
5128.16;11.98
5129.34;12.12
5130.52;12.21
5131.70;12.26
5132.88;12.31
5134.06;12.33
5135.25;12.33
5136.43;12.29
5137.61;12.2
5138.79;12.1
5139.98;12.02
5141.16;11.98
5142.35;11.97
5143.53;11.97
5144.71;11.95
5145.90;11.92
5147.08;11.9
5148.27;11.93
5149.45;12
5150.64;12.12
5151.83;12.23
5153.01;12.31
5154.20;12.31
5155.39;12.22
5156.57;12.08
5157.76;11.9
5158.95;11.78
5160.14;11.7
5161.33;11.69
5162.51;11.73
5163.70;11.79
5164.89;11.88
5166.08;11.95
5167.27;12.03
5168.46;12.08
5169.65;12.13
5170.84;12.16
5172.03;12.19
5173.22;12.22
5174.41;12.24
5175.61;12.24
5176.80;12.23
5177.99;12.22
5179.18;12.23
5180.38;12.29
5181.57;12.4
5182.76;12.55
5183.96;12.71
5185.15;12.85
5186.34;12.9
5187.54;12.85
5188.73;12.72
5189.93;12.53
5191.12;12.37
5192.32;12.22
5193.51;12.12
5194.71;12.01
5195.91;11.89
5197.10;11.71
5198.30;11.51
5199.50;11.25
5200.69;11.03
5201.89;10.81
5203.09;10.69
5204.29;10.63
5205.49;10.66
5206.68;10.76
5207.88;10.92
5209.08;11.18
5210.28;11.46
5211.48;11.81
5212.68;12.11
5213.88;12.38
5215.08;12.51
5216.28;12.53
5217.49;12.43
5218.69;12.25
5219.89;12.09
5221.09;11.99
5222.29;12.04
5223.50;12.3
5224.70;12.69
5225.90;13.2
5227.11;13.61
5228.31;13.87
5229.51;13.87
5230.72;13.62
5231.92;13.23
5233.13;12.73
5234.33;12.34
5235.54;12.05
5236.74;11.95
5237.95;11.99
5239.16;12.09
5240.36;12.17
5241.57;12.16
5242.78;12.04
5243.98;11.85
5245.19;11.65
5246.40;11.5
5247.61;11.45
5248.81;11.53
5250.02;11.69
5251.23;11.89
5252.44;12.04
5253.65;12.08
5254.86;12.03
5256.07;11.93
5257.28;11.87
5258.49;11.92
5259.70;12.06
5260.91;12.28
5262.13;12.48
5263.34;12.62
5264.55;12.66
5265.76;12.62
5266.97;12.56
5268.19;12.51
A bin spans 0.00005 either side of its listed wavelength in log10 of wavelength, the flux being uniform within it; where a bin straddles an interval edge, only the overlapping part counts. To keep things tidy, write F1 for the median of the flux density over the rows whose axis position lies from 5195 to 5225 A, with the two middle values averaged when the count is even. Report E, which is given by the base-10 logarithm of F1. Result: 1.07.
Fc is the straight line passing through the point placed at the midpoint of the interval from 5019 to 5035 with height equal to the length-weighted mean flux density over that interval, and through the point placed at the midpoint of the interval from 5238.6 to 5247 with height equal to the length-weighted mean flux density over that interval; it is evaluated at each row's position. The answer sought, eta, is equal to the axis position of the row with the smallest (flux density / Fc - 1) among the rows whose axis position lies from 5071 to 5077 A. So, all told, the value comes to 5076.46 A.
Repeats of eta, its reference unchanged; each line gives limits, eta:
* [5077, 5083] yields 5082.31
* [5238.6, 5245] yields 5243.98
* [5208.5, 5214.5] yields 5209.08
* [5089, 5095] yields 5089.34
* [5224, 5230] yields 5224.70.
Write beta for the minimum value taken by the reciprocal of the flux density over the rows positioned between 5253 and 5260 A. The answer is 0.0828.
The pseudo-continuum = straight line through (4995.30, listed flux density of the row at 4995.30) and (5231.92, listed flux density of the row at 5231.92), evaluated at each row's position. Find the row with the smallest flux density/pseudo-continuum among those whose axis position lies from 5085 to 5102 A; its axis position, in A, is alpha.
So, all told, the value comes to 5085.82 A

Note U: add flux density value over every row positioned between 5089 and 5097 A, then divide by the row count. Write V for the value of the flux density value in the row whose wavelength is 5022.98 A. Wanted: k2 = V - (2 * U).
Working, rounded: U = 11.3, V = 10.51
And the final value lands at -12.0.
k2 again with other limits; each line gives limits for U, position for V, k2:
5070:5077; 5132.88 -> -12.6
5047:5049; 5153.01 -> -11.1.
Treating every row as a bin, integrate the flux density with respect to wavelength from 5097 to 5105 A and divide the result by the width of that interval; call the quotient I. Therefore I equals 11.9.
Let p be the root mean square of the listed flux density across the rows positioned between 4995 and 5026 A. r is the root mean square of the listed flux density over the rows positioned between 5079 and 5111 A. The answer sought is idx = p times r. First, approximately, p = 11.6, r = 11.1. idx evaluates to 129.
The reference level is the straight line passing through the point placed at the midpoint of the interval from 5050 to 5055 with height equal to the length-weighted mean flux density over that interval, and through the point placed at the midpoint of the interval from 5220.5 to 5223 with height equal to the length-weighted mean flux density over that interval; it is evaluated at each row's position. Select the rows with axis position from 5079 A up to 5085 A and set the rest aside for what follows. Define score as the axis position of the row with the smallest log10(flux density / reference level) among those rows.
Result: 5084.65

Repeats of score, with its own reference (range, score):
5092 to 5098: 5092.85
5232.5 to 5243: 5236.74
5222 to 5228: 5222.29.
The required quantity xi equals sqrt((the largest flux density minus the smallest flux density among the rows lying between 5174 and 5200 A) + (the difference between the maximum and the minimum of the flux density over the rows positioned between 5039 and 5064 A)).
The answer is 1.80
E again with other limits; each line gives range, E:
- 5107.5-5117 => 1.07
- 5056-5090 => 1.04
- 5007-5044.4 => 1.03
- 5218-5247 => 1.09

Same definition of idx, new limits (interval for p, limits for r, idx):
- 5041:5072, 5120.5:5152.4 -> 136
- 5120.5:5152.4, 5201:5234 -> 146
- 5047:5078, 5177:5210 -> 136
